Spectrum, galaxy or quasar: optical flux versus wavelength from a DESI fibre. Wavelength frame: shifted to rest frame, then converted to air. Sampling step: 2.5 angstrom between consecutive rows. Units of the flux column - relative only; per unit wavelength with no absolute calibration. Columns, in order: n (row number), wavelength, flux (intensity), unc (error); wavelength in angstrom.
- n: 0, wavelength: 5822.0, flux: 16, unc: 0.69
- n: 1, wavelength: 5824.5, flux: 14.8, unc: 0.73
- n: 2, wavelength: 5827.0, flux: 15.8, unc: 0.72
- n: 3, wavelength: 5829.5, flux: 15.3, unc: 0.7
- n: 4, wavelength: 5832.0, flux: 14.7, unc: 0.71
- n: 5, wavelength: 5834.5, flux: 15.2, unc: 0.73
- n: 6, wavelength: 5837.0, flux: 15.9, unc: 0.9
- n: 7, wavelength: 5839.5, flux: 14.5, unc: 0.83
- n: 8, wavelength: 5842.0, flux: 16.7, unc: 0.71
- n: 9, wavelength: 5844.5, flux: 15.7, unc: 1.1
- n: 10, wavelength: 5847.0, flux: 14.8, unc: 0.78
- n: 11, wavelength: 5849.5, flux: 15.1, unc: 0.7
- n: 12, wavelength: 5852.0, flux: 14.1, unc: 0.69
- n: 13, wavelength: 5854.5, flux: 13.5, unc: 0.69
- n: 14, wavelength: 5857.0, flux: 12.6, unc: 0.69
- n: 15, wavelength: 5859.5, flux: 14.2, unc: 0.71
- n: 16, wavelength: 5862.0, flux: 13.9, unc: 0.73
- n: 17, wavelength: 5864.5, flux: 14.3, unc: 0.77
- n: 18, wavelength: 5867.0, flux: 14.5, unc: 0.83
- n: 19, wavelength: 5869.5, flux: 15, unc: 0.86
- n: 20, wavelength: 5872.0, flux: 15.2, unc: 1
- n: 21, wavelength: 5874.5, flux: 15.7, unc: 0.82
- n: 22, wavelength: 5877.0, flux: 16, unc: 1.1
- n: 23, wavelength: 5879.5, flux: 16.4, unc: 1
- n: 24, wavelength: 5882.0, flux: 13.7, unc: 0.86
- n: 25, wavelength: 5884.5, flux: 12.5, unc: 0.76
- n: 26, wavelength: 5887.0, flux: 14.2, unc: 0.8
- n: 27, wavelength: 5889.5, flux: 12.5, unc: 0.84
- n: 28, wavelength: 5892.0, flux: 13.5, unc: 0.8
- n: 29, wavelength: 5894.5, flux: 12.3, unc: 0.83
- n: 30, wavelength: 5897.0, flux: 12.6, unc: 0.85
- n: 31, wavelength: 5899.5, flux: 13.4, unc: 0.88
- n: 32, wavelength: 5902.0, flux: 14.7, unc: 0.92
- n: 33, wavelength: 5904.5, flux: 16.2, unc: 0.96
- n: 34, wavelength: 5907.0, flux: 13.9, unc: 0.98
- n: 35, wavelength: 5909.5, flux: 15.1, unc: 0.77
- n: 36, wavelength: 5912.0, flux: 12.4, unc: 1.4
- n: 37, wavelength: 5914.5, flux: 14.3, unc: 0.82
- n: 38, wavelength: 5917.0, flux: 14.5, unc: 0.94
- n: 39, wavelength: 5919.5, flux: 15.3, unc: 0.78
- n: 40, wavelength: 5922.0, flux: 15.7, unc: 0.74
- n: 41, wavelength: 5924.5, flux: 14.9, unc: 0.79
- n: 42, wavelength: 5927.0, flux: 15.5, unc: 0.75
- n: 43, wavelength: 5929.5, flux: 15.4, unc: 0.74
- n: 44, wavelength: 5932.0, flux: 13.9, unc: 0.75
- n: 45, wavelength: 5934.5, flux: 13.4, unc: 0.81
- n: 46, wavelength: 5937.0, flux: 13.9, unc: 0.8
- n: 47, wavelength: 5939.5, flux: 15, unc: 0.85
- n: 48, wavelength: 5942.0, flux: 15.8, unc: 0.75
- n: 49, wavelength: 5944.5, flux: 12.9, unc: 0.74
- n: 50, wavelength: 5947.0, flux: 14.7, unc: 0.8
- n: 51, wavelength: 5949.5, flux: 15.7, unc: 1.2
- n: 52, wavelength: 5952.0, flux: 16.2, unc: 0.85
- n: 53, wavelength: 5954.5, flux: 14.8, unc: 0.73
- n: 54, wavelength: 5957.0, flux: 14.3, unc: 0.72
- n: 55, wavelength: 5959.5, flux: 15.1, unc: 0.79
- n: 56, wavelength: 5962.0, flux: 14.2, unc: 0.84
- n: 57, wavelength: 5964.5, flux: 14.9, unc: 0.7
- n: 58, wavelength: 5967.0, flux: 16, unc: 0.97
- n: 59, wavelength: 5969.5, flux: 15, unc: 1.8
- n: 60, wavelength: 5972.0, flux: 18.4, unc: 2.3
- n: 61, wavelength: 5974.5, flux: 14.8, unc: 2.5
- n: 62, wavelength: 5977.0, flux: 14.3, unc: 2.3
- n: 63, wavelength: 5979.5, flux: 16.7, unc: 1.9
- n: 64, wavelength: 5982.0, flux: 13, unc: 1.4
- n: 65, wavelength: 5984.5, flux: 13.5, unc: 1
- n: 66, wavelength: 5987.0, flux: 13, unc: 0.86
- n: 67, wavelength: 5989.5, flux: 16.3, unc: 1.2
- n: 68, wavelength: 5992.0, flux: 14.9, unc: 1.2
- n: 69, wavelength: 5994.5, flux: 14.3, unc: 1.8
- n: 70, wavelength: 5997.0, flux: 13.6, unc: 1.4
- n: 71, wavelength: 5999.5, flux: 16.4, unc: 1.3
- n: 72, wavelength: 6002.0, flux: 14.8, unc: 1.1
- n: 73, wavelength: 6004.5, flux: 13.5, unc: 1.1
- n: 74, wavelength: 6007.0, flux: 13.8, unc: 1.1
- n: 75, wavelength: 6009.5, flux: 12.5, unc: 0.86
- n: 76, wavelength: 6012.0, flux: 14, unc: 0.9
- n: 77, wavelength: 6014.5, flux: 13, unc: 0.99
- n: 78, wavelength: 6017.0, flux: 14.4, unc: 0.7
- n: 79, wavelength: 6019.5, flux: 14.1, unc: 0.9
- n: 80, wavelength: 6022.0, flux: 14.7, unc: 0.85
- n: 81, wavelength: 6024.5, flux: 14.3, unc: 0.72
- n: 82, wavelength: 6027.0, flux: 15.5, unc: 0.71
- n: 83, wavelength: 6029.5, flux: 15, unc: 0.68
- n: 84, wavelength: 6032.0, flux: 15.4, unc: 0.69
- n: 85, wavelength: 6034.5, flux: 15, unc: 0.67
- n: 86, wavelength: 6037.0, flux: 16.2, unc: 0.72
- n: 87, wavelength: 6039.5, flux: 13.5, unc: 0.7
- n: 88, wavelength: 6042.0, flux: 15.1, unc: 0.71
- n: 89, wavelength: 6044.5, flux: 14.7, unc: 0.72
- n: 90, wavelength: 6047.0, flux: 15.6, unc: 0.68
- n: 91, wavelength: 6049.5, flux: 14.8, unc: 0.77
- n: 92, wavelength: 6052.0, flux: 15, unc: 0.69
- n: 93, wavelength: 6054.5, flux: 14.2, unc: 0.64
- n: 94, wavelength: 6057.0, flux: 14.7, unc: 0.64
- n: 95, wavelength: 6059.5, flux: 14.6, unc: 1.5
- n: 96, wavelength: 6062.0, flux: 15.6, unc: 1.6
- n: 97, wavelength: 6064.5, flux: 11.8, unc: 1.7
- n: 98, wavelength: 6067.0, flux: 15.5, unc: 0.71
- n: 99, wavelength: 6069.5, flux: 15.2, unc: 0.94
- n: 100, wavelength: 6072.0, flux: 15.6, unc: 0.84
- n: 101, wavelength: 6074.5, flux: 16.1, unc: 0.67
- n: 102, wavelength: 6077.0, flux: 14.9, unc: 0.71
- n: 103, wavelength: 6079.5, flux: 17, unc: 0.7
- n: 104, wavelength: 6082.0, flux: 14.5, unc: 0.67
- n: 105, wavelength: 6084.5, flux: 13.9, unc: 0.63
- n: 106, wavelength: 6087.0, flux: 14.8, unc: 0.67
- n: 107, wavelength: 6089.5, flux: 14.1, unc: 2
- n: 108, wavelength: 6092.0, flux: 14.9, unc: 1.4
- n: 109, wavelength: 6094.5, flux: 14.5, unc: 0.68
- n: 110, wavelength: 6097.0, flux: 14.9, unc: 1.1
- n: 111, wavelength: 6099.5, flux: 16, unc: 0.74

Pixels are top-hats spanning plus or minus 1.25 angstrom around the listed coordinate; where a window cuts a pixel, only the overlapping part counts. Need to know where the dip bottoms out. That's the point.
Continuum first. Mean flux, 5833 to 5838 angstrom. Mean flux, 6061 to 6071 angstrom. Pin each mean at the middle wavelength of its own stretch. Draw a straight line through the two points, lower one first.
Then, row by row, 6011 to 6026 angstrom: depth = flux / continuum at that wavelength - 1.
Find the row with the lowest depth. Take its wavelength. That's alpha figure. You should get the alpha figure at 6014.5 angstrom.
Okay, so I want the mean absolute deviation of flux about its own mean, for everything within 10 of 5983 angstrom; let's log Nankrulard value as 1.11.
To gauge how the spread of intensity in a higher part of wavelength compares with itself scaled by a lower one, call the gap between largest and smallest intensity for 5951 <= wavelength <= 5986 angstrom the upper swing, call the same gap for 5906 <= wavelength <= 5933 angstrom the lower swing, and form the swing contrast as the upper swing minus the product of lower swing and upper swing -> -12.4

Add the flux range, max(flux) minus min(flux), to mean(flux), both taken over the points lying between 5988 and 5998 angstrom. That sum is 17.5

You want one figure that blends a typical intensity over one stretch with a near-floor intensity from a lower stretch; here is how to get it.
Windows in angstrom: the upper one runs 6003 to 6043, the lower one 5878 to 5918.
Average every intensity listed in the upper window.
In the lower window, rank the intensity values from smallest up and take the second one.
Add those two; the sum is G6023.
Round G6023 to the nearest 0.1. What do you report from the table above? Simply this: 26.8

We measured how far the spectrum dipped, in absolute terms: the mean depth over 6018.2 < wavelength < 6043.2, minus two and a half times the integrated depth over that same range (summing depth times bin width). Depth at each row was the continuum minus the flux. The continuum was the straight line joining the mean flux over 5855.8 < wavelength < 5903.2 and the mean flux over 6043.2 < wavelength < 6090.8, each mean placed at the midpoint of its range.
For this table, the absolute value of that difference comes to 10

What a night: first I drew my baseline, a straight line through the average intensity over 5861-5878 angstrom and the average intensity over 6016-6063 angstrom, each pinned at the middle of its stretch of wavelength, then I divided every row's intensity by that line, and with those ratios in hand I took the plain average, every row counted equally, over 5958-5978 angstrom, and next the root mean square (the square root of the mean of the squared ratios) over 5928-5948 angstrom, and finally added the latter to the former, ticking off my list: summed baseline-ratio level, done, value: 2.00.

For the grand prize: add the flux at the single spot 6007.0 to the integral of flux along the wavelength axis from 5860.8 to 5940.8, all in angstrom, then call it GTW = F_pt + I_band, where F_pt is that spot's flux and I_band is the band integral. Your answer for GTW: 1163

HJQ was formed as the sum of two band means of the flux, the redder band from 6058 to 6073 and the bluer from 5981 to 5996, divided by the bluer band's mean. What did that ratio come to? 2.04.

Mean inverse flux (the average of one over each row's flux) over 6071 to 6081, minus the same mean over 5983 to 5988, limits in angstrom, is -0.012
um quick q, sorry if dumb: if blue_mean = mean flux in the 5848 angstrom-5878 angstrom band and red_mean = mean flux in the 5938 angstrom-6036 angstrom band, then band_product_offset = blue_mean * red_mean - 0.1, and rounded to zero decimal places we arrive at 213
